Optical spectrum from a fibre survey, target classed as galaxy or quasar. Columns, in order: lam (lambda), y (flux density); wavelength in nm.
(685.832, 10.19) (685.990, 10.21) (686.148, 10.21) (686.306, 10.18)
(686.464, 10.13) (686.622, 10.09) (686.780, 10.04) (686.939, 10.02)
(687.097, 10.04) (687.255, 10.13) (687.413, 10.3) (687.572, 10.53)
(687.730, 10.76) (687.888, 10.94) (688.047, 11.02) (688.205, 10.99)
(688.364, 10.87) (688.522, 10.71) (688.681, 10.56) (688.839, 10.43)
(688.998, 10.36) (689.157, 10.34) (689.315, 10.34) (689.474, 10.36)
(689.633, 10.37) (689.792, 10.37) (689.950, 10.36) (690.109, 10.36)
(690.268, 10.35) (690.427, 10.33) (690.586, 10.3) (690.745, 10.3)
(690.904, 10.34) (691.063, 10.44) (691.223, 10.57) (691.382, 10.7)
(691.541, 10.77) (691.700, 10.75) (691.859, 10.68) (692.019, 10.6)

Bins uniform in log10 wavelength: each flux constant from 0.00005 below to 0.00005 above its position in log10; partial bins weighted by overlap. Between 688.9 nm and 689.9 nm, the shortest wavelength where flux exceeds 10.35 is 688.998 nm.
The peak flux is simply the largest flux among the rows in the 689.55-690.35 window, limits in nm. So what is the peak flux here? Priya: 10.37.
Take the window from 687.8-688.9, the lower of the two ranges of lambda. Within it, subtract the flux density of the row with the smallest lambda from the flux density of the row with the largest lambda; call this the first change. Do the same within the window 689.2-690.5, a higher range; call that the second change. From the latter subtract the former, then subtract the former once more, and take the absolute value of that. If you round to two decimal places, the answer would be 1.01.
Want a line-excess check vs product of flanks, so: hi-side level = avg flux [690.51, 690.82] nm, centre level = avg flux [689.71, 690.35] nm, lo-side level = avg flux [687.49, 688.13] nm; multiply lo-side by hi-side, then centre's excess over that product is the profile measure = -101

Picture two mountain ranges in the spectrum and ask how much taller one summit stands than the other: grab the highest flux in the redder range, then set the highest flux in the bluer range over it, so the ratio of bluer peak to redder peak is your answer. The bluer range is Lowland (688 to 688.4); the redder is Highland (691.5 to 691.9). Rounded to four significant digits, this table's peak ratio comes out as 1.023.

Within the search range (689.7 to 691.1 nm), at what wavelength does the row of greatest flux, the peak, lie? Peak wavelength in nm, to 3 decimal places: 691.063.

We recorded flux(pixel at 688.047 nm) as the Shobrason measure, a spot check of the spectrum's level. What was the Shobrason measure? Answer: 11.02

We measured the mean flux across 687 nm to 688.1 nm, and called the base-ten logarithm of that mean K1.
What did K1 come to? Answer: 1.02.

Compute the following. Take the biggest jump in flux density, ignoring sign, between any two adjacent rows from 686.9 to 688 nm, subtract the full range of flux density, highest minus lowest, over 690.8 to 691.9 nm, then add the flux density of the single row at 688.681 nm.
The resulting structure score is 10.4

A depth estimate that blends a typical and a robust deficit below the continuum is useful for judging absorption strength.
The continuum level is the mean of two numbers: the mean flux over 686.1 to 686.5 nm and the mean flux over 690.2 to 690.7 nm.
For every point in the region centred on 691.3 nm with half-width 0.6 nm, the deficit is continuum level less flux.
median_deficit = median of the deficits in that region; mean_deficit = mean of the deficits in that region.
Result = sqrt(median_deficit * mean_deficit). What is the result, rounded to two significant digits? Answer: 0.35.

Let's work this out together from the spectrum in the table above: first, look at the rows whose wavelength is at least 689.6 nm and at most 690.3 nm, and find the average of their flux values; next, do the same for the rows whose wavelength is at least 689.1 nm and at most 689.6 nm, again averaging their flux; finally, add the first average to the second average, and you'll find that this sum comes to 20.7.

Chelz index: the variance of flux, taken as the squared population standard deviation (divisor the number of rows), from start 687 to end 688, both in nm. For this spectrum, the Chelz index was 0.106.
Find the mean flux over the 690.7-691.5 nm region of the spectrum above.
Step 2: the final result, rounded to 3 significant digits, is 10.5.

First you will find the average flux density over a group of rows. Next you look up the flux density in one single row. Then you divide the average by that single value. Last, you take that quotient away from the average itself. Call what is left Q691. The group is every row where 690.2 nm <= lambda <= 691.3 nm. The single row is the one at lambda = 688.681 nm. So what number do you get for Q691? 9.39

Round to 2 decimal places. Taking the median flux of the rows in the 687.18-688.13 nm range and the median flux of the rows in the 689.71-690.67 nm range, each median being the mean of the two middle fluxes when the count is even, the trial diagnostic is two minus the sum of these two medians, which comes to -19.00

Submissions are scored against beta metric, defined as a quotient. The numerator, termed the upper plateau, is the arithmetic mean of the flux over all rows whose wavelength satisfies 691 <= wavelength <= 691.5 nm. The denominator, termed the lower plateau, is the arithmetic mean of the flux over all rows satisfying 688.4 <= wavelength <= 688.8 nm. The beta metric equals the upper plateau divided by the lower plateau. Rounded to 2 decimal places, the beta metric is 0.99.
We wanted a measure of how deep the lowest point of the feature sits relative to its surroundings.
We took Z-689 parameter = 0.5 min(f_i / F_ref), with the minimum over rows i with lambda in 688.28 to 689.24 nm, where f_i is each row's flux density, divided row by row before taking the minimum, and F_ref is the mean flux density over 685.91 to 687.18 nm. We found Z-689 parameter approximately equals 0.511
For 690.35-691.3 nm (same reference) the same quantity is 0.509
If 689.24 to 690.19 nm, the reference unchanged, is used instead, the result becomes 0.511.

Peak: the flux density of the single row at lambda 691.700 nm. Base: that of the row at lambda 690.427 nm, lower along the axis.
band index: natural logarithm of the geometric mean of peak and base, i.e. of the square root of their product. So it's 2.35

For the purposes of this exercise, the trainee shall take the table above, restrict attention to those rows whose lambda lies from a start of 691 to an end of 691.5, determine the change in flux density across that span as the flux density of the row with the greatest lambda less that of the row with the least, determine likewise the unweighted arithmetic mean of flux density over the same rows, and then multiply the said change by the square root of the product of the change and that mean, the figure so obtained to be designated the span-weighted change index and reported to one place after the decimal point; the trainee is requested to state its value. 0.4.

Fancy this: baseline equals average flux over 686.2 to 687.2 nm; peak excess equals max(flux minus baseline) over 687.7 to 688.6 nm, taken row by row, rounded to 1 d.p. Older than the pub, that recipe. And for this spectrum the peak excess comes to 0.9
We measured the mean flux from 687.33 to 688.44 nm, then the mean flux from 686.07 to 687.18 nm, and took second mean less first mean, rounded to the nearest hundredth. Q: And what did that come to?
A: -0.67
